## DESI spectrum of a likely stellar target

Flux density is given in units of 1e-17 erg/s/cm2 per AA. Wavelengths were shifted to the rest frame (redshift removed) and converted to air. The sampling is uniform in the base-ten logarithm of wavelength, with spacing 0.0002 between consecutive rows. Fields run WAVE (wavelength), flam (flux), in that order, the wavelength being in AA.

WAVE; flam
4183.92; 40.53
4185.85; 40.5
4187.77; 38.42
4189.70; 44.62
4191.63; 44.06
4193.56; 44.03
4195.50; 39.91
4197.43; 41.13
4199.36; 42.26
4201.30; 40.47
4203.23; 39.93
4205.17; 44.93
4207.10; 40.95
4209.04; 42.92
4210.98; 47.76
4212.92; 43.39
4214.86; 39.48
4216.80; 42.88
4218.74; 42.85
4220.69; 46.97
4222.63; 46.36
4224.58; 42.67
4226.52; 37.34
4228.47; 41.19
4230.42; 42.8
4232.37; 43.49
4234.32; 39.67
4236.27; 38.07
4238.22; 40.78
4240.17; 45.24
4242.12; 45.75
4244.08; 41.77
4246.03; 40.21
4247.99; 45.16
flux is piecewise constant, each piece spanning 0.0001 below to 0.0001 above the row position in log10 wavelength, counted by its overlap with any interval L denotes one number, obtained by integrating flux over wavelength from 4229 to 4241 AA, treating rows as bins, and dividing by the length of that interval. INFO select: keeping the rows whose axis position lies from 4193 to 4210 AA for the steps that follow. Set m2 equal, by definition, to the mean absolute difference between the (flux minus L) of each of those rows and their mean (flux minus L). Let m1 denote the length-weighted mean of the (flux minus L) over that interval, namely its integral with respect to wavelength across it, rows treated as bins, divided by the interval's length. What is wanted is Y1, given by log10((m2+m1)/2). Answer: -0.08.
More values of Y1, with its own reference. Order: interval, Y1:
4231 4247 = 0.10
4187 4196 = 0.21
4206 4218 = 0.19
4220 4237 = 0.19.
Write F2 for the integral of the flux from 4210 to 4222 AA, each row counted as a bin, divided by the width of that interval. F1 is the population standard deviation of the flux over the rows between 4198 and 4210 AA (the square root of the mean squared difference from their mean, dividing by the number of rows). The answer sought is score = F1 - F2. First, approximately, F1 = 1.7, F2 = 44.0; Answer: -42.3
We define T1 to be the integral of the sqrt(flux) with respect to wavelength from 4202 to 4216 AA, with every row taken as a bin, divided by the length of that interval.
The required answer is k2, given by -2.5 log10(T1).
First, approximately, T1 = 6.54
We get -2.04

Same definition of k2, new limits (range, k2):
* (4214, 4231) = -2.03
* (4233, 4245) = -2.03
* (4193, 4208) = -2.02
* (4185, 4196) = -2.03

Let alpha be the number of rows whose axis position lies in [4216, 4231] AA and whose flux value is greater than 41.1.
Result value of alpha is 7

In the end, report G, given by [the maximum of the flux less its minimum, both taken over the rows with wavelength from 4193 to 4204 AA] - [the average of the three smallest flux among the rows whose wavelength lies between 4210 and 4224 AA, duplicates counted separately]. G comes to -37.6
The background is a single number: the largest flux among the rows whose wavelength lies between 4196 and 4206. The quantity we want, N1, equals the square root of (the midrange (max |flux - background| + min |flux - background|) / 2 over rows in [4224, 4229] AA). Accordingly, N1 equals 2.2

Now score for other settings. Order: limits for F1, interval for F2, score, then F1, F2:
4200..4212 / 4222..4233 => -39.3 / 2.8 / 42.1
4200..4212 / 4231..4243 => -39.4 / 2.8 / 42.2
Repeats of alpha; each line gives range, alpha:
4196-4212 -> 5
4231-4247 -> 4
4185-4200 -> 5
